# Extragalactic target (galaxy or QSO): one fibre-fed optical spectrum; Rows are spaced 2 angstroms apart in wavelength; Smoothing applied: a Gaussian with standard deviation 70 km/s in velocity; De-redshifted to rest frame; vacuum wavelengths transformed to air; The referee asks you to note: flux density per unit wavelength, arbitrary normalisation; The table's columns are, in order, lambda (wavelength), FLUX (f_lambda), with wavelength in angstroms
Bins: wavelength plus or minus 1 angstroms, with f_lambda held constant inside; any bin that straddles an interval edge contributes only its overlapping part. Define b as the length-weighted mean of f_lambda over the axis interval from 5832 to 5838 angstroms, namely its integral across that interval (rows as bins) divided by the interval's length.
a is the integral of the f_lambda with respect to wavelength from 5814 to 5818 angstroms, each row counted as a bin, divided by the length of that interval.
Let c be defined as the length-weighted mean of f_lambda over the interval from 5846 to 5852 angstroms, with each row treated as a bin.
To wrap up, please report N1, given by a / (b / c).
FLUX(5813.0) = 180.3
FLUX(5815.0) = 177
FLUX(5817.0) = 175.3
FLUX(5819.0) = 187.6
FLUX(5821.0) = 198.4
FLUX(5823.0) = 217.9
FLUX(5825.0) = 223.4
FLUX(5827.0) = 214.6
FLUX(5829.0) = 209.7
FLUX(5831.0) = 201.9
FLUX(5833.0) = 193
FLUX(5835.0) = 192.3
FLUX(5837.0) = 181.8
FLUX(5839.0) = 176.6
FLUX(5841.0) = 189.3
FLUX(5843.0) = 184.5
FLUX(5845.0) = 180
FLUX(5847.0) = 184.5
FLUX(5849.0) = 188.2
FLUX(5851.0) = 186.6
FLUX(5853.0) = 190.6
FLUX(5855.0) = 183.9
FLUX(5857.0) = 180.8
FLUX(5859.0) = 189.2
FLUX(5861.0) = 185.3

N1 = 174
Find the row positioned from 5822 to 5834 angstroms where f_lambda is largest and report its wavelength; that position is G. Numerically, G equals 5825.0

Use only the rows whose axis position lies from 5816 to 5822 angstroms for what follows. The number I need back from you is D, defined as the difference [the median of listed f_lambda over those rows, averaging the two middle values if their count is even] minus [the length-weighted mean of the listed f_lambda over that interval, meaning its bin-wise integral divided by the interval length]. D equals 0.5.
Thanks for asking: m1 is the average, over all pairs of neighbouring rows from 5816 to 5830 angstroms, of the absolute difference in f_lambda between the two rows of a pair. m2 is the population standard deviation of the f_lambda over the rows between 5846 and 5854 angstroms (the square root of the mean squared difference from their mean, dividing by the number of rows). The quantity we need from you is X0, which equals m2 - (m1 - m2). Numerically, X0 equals -6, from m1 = 10.3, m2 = 2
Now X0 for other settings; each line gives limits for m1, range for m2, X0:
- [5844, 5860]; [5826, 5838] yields 18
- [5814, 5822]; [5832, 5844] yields 3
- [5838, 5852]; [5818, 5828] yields 21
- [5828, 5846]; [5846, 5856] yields -2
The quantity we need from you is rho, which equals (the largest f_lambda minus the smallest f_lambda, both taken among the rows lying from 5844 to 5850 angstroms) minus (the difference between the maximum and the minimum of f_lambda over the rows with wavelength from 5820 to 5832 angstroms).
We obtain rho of -17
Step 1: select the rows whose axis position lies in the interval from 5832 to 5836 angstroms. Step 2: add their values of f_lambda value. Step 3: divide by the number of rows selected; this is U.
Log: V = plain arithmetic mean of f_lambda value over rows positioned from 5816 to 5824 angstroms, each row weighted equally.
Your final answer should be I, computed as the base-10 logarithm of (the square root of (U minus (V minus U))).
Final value 1.14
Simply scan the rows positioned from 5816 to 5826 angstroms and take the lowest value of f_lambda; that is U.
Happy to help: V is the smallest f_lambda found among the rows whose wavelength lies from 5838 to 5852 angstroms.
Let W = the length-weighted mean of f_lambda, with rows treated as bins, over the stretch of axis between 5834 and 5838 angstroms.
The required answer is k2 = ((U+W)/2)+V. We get 358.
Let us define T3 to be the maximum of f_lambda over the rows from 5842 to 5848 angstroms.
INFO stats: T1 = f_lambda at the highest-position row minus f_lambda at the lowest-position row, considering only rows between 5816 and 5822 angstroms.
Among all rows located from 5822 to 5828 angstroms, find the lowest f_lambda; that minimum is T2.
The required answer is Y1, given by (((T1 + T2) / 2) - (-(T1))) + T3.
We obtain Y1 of 326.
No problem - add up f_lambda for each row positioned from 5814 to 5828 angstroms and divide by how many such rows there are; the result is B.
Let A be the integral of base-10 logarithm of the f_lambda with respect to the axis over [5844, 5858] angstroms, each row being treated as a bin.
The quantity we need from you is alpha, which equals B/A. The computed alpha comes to 6.28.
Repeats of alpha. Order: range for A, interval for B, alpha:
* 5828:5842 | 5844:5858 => 5.79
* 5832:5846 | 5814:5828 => 6.27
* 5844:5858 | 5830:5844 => 5.94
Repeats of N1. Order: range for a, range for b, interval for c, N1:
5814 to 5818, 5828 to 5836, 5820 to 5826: 189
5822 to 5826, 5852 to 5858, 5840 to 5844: 223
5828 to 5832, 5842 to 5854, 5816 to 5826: 222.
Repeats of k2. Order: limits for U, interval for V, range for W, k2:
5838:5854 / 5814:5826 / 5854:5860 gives 356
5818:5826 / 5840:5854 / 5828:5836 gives 373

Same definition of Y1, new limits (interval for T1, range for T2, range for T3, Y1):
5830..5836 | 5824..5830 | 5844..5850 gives 279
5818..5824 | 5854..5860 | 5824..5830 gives 359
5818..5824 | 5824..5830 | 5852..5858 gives 341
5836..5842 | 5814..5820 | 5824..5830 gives 322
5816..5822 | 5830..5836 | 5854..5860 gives 320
